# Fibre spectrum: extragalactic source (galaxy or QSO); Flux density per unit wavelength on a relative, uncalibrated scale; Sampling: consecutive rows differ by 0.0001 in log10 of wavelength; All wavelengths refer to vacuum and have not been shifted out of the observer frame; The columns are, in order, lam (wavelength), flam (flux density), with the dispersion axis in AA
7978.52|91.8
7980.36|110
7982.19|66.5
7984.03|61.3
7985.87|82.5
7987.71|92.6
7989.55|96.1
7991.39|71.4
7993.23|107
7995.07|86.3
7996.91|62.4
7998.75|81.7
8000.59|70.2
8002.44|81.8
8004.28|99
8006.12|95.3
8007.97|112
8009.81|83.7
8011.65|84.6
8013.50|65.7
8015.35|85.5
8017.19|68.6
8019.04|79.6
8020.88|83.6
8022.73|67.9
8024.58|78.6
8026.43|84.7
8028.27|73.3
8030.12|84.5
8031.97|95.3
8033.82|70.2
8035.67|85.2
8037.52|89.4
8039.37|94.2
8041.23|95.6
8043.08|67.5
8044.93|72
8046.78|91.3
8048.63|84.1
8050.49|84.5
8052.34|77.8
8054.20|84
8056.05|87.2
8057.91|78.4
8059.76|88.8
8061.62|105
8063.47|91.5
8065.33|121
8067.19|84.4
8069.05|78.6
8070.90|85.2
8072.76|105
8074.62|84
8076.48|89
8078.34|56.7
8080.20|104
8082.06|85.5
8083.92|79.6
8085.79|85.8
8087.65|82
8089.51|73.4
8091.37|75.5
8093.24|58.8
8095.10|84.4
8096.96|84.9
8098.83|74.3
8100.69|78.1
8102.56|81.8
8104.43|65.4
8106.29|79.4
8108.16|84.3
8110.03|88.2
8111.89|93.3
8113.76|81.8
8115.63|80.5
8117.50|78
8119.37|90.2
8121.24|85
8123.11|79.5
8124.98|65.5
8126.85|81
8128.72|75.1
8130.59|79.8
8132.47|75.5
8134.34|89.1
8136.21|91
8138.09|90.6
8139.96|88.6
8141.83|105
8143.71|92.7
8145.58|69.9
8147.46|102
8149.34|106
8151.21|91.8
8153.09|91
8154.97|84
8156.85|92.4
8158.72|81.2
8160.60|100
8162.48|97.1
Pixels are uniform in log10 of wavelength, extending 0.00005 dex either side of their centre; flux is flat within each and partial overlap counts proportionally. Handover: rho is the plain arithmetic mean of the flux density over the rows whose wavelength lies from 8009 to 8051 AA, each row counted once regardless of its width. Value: 81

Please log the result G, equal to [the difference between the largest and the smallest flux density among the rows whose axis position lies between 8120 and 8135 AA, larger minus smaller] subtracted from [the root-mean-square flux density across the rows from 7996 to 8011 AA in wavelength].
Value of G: 63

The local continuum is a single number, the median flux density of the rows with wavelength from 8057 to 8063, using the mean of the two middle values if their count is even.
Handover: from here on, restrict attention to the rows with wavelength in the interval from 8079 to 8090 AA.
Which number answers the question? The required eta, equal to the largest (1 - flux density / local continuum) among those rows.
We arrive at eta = 0.17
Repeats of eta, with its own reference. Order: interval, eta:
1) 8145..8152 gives 0.21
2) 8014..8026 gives 0.24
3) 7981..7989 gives 0.31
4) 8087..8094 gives 0.34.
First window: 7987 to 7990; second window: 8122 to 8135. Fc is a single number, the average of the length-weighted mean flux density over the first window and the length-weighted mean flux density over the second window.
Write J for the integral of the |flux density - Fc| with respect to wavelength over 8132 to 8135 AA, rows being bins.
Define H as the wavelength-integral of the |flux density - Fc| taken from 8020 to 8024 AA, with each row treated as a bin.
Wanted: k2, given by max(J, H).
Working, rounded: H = 40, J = 20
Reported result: 40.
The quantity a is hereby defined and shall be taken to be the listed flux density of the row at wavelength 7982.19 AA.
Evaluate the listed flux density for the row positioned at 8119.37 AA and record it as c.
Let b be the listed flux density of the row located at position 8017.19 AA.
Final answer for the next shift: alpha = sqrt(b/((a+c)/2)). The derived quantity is 0.94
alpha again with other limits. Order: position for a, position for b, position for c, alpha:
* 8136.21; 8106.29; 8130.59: 0.96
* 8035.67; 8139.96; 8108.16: 1.02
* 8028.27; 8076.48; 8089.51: 1.10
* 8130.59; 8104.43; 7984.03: 0.96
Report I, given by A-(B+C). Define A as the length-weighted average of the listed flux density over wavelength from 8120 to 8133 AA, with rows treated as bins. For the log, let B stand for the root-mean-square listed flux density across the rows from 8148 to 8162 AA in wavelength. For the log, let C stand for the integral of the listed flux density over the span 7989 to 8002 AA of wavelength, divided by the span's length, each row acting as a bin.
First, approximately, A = 77.7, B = 92.7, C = 82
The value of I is -97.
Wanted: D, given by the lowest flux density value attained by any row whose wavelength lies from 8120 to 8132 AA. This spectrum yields 65.5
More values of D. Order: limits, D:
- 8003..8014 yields 65.7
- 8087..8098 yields 58.8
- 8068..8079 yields 56.7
